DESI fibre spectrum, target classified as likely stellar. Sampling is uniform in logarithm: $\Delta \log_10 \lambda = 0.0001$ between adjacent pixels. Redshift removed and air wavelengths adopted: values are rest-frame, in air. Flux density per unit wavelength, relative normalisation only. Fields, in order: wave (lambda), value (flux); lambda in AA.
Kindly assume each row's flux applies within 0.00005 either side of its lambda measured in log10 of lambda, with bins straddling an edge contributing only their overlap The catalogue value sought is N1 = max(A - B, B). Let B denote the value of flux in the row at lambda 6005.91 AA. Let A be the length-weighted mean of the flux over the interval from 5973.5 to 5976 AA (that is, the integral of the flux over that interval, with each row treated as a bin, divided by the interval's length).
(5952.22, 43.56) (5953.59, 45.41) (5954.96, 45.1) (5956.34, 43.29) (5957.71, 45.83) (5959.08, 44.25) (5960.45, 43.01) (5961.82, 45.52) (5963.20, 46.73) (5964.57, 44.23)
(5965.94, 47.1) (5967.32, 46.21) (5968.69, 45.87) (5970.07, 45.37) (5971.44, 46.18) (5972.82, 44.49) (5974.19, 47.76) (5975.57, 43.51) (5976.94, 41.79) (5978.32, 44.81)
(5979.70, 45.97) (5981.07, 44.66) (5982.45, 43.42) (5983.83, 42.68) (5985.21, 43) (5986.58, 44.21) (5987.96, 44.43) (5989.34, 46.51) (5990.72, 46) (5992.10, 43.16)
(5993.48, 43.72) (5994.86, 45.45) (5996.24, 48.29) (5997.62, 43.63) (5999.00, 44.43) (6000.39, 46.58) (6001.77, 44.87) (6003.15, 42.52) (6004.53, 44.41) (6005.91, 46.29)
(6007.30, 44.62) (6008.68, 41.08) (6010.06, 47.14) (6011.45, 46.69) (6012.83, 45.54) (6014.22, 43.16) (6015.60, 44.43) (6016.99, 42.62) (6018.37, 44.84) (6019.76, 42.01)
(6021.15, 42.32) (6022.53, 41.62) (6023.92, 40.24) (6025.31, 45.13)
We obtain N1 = 46.3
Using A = 45.9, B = 46.29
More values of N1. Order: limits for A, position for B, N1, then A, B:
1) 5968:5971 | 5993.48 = 43.7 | 45.7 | 43.72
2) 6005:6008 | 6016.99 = 42.6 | 45.3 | 42.62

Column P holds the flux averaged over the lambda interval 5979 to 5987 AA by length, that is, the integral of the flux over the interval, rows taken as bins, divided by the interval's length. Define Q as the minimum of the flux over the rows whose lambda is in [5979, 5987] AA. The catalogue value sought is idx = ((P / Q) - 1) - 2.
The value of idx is -1.97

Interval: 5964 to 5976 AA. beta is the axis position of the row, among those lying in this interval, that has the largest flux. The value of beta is 5974.19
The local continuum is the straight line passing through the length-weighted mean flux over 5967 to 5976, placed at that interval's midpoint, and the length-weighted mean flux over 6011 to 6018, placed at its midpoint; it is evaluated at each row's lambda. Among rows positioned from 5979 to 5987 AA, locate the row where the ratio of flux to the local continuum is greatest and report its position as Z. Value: 5979.70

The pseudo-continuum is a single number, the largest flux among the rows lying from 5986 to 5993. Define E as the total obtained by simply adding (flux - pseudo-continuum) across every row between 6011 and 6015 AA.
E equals -4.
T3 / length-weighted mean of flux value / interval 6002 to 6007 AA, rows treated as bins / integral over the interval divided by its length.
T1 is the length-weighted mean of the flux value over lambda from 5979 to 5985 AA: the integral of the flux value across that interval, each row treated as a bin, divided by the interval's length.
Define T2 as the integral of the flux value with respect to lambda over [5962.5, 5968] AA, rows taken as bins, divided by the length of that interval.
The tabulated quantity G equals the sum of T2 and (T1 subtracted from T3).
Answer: 46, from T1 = 44.1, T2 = 46.0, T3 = 44.5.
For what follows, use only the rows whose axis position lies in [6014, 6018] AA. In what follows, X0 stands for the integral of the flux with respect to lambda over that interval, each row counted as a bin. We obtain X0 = 174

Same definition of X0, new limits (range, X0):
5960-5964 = 181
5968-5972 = 183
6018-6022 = 171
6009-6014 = 229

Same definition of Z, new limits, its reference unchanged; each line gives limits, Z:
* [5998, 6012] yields 6010.06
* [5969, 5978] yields 5974.19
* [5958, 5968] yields 5965.94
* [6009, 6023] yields 6010.06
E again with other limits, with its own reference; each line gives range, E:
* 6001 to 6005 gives -8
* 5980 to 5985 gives -9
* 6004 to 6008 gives -4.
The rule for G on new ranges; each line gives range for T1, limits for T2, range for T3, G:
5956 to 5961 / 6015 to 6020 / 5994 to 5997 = 46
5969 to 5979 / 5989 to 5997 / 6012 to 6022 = 44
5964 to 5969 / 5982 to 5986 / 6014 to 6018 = 41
